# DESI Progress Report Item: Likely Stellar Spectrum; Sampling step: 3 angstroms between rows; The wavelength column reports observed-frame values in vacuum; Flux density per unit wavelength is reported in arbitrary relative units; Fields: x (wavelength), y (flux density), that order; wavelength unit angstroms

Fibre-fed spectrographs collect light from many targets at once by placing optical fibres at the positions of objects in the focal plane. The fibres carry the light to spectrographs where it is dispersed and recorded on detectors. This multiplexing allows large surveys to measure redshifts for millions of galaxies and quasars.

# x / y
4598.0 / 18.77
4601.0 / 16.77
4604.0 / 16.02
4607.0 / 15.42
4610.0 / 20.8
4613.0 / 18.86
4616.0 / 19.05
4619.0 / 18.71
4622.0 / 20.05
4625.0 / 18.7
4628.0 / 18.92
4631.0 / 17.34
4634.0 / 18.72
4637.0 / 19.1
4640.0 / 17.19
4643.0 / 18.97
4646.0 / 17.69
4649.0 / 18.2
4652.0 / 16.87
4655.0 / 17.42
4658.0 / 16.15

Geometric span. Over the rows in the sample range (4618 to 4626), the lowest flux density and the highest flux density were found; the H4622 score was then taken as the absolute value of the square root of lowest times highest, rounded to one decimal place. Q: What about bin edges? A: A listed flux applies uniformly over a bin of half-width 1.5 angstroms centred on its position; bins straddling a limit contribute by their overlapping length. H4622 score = 19.4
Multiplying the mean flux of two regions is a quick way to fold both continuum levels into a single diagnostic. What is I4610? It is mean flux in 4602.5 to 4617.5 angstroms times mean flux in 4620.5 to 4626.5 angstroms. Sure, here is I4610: 349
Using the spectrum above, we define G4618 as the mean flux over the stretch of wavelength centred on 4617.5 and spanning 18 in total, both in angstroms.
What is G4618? 19.4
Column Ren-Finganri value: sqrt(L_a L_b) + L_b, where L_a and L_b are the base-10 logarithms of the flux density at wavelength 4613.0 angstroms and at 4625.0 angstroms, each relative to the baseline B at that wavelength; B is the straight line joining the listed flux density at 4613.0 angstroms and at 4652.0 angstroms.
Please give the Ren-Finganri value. 0.011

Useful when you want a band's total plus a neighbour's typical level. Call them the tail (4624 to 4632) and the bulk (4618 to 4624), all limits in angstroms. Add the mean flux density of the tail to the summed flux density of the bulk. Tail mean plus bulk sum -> 57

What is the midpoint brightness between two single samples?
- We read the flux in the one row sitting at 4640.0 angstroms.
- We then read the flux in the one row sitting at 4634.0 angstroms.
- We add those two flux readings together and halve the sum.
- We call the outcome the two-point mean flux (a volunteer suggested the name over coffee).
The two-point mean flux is 18.0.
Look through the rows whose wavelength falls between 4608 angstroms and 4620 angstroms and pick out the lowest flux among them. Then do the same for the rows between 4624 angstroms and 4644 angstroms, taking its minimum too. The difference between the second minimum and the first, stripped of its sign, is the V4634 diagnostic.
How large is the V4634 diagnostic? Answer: 1.5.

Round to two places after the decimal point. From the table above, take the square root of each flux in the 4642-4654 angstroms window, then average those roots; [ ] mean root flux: 4.23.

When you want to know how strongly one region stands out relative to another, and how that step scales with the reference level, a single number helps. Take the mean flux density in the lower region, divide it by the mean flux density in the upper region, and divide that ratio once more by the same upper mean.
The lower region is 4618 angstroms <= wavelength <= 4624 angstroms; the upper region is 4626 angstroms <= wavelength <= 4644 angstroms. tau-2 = 0.057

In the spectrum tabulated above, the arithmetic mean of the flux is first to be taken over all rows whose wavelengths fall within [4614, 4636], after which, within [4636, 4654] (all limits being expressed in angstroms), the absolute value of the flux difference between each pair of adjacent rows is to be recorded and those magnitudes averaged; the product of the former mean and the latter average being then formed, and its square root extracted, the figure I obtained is 5.1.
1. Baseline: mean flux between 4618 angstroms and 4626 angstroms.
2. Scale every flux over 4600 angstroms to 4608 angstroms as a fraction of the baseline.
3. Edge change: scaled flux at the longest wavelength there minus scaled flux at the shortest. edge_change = -0.070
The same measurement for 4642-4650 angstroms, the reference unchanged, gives -0.040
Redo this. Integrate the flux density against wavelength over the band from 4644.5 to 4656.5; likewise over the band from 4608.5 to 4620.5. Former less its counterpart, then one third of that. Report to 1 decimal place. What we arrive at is -7.2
